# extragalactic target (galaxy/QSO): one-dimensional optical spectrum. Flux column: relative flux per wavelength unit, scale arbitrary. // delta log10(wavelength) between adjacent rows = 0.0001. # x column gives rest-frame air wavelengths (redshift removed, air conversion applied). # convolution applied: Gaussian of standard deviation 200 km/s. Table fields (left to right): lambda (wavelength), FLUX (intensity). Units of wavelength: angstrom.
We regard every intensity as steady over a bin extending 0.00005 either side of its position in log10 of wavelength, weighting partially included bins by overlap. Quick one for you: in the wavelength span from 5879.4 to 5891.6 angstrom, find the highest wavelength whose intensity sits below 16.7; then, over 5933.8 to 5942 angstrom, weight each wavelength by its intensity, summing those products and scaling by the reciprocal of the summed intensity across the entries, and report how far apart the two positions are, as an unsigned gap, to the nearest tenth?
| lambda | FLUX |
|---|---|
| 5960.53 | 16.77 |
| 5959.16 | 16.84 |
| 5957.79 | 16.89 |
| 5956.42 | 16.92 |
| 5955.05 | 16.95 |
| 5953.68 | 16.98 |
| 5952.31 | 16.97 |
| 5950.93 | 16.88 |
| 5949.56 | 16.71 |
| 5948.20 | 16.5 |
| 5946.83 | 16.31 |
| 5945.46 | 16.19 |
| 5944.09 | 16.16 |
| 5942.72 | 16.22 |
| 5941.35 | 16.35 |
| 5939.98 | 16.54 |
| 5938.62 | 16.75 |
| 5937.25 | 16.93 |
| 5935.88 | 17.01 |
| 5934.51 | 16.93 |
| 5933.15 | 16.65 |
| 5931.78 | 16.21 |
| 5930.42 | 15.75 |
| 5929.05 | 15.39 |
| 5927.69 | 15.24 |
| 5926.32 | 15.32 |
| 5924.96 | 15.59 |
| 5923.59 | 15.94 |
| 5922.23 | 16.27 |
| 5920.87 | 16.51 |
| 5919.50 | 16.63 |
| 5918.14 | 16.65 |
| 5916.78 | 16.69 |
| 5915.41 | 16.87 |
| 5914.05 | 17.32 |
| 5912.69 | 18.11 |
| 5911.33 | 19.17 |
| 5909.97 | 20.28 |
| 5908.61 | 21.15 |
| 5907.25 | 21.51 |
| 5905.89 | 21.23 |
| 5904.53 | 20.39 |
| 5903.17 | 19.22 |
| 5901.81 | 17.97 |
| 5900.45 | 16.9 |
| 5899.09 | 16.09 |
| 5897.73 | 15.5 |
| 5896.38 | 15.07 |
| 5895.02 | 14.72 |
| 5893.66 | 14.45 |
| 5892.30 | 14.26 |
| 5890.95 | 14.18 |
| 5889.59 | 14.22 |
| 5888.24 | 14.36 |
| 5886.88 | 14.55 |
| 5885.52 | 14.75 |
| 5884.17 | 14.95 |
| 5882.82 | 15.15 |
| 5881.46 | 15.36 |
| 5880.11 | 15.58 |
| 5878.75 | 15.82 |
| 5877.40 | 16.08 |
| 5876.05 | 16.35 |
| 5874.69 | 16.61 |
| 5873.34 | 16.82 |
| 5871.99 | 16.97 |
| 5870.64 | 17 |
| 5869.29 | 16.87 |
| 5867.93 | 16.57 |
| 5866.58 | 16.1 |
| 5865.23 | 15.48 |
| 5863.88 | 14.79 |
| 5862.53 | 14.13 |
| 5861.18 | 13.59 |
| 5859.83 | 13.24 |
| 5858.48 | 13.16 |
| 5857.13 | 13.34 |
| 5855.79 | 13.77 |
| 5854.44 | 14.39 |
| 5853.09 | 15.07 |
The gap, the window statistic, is 47.0 angstrom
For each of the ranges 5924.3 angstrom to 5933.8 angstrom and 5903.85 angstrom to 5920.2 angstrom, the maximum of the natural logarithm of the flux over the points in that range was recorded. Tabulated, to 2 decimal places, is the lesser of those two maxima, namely 2.81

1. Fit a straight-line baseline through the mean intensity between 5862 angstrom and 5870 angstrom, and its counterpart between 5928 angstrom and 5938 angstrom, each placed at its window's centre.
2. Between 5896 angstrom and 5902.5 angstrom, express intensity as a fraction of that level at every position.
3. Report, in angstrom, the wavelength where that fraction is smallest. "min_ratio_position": 5896.38 angstrom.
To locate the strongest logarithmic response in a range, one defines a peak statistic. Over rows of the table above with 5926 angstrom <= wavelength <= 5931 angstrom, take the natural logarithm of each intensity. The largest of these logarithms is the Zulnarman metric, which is 2.76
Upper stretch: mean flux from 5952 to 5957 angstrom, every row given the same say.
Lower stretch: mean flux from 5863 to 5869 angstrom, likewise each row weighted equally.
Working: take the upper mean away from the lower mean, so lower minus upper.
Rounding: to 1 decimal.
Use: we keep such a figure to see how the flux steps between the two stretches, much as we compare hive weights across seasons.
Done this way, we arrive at -1.2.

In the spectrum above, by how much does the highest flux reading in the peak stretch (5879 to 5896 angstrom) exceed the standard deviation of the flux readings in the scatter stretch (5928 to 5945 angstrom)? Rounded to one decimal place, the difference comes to 15.1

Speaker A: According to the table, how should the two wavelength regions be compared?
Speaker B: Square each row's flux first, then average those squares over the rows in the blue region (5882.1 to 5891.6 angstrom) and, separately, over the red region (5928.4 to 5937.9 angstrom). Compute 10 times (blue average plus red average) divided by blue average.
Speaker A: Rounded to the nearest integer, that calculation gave 23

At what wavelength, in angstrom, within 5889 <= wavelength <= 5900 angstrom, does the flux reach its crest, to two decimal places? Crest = 5899.09 angstrom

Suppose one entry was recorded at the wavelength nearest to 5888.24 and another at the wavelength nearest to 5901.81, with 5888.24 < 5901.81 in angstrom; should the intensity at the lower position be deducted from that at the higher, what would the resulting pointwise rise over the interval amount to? 3.6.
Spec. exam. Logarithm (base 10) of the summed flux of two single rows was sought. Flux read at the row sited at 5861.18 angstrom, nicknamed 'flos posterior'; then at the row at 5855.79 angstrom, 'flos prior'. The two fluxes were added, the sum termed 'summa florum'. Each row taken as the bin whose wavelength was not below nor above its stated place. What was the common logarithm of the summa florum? 1.44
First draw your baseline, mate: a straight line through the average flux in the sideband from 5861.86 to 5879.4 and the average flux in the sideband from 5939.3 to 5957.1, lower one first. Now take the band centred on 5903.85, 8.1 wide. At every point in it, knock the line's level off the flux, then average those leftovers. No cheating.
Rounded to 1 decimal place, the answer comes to 3.2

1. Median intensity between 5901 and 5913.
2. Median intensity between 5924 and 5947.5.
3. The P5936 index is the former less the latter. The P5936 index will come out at 4.1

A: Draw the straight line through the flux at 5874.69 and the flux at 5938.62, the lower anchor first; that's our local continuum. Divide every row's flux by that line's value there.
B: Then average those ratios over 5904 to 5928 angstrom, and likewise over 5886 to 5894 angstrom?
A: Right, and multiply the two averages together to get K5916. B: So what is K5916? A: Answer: 0.92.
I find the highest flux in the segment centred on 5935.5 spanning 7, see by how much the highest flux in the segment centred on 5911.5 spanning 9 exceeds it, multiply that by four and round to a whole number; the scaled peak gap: 18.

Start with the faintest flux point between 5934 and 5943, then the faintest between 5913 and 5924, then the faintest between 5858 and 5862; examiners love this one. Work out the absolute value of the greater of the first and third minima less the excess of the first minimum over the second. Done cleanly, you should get 15.9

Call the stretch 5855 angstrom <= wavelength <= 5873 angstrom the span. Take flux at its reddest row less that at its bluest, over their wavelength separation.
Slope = 0.20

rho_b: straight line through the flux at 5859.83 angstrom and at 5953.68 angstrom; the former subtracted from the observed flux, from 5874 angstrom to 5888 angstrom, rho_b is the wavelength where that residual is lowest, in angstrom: 5886.88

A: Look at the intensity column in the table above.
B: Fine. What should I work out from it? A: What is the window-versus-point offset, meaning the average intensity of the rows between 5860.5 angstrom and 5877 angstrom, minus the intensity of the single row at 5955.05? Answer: -1.01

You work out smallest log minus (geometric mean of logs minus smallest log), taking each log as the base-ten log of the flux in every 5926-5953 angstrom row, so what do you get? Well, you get 1.15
